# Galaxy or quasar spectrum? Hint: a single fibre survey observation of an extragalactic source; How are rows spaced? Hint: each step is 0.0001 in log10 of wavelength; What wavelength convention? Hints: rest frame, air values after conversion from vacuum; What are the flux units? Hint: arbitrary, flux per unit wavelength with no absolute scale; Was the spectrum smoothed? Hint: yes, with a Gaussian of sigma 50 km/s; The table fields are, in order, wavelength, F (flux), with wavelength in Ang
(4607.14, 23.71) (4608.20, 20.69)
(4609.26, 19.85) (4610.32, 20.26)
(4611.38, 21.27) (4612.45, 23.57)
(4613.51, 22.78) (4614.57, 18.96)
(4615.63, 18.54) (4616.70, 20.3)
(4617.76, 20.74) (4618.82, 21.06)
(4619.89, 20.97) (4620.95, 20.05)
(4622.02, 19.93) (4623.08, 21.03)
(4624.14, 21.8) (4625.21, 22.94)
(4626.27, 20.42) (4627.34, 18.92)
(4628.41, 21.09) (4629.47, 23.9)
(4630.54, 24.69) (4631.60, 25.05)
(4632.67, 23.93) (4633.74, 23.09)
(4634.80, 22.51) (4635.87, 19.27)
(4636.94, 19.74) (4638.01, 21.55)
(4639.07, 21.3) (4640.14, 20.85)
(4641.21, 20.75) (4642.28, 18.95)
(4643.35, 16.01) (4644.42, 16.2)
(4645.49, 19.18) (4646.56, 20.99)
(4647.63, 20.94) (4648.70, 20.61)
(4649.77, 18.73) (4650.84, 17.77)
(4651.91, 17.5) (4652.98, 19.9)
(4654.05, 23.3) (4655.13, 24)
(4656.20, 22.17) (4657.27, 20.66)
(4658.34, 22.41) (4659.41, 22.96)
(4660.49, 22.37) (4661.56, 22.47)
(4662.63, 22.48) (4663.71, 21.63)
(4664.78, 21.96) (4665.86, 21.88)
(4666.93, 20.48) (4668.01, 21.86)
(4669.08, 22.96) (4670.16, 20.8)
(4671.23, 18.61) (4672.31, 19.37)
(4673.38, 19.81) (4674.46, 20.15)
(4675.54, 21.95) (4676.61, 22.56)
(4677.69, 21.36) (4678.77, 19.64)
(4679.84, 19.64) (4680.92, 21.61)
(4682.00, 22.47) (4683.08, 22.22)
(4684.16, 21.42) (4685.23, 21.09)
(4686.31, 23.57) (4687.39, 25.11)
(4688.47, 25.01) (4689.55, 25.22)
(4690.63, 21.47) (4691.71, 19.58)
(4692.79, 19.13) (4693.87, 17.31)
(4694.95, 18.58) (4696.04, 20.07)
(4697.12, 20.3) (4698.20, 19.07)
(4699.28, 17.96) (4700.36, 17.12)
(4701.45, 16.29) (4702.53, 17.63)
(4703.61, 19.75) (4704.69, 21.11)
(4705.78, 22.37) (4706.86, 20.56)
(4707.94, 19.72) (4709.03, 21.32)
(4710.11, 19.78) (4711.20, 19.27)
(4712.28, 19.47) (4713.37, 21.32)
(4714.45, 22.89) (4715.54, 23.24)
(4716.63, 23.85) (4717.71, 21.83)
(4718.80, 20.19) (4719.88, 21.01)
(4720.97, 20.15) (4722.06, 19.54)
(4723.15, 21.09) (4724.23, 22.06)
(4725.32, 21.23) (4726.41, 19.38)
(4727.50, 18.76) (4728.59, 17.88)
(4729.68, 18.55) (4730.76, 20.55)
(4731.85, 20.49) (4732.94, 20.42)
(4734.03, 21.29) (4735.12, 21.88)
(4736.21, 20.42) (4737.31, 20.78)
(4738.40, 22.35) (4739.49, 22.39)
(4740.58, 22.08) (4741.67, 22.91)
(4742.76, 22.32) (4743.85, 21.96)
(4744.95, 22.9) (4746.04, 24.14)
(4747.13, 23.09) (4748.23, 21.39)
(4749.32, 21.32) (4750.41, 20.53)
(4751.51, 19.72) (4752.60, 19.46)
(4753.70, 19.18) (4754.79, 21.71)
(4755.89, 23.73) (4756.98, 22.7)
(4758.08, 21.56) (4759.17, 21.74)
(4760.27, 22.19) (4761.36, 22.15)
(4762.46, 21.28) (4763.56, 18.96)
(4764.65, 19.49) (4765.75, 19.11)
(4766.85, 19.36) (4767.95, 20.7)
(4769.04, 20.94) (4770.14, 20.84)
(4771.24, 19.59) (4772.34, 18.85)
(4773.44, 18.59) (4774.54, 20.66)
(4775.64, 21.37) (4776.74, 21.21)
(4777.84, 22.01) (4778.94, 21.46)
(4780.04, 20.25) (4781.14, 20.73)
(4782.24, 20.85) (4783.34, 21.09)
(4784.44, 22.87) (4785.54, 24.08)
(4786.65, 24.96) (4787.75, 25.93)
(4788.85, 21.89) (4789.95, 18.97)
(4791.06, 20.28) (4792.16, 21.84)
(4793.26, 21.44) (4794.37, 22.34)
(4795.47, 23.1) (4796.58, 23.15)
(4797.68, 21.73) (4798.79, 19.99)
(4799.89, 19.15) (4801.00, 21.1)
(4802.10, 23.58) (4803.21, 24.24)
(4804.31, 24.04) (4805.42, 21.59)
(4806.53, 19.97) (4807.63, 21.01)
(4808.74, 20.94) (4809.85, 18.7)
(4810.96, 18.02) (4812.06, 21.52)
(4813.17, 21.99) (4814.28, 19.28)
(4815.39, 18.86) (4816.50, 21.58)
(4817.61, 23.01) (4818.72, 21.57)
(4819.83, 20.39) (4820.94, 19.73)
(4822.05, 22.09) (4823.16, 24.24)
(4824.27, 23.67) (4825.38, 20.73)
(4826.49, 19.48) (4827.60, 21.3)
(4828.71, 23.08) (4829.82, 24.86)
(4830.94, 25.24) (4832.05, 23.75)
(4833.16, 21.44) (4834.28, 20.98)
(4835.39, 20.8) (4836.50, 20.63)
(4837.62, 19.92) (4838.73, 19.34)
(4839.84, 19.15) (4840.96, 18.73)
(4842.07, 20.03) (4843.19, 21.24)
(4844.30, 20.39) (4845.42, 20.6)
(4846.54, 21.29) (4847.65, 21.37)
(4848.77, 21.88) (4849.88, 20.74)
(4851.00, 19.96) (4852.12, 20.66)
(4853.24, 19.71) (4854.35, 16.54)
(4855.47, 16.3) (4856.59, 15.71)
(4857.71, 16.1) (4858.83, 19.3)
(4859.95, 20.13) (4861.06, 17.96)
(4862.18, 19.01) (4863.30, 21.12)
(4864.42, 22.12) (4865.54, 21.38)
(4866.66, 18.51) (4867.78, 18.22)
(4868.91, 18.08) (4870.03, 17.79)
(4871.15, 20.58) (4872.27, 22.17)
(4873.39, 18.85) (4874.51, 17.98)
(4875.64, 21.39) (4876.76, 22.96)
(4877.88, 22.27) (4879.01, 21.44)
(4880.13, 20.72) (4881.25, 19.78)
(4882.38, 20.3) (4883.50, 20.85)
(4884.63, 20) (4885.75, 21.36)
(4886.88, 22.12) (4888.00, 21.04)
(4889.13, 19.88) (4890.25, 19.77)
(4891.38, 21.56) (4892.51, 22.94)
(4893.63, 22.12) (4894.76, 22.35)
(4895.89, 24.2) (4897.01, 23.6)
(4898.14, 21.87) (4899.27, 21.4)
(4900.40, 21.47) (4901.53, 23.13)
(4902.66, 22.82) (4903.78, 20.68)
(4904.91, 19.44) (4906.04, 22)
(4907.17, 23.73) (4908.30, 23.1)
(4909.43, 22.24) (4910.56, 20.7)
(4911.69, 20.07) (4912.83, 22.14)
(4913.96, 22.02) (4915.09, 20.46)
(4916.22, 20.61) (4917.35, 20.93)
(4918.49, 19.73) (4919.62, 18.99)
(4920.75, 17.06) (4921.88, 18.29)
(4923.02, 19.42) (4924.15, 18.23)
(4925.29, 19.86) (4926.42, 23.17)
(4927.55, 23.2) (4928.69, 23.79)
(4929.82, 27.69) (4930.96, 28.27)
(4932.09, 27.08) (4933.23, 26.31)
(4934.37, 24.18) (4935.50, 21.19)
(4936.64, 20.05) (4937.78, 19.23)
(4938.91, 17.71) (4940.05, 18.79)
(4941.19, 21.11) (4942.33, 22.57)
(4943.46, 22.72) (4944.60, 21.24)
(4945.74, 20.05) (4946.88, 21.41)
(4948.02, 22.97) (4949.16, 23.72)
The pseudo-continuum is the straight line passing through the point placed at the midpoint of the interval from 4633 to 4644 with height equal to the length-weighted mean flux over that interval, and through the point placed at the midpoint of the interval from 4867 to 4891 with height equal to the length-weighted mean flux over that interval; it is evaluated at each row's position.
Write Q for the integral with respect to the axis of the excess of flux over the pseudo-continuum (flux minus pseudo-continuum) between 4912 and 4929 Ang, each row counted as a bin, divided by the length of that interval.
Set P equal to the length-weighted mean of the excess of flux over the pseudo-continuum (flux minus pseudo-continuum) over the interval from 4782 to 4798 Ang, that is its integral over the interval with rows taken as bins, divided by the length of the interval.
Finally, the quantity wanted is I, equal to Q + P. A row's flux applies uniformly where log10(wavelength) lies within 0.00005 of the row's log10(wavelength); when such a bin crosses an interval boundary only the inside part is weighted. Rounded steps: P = 2.0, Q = 0.13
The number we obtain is 2.10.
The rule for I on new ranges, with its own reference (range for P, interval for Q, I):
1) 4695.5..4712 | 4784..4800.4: 0.83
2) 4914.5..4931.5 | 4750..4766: 1.52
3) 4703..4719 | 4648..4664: 1.56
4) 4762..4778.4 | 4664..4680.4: 0.28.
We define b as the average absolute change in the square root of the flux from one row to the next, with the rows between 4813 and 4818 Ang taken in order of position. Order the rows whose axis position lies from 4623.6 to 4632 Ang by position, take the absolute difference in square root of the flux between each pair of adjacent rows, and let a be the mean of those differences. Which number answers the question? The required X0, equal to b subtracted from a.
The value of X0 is -0.026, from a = 0.174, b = 0.20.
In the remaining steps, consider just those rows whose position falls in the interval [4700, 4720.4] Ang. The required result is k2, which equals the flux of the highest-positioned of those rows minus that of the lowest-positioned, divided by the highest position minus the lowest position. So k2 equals 0.20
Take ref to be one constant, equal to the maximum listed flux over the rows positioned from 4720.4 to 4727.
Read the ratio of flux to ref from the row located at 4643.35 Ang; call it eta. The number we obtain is 0.73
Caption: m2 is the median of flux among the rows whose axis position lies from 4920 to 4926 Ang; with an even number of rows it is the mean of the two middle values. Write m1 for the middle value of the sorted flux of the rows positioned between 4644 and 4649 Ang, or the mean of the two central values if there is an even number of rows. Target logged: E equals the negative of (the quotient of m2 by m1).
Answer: -0.89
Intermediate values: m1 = 20.6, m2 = 18.3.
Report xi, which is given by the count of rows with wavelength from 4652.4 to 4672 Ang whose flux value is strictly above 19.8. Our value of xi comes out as 17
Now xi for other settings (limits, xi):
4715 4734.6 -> 13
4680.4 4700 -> 12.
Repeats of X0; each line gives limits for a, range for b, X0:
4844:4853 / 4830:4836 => -0.052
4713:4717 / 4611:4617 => -0.110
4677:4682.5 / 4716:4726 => -0.002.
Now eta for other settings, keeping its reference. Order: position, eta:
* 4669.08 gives 1.04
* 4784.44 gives 1.04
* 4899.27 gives 0.97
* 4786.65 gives 1.13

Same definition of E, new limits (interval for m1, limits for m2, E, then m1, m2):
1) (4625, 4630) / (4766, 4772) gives -0.98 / 21.1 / 20.7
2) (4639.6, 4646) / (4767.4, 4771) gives -1.09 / 19.1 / 20.8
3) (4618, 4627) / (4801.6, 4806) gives -1.13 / 21.0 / 23.8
